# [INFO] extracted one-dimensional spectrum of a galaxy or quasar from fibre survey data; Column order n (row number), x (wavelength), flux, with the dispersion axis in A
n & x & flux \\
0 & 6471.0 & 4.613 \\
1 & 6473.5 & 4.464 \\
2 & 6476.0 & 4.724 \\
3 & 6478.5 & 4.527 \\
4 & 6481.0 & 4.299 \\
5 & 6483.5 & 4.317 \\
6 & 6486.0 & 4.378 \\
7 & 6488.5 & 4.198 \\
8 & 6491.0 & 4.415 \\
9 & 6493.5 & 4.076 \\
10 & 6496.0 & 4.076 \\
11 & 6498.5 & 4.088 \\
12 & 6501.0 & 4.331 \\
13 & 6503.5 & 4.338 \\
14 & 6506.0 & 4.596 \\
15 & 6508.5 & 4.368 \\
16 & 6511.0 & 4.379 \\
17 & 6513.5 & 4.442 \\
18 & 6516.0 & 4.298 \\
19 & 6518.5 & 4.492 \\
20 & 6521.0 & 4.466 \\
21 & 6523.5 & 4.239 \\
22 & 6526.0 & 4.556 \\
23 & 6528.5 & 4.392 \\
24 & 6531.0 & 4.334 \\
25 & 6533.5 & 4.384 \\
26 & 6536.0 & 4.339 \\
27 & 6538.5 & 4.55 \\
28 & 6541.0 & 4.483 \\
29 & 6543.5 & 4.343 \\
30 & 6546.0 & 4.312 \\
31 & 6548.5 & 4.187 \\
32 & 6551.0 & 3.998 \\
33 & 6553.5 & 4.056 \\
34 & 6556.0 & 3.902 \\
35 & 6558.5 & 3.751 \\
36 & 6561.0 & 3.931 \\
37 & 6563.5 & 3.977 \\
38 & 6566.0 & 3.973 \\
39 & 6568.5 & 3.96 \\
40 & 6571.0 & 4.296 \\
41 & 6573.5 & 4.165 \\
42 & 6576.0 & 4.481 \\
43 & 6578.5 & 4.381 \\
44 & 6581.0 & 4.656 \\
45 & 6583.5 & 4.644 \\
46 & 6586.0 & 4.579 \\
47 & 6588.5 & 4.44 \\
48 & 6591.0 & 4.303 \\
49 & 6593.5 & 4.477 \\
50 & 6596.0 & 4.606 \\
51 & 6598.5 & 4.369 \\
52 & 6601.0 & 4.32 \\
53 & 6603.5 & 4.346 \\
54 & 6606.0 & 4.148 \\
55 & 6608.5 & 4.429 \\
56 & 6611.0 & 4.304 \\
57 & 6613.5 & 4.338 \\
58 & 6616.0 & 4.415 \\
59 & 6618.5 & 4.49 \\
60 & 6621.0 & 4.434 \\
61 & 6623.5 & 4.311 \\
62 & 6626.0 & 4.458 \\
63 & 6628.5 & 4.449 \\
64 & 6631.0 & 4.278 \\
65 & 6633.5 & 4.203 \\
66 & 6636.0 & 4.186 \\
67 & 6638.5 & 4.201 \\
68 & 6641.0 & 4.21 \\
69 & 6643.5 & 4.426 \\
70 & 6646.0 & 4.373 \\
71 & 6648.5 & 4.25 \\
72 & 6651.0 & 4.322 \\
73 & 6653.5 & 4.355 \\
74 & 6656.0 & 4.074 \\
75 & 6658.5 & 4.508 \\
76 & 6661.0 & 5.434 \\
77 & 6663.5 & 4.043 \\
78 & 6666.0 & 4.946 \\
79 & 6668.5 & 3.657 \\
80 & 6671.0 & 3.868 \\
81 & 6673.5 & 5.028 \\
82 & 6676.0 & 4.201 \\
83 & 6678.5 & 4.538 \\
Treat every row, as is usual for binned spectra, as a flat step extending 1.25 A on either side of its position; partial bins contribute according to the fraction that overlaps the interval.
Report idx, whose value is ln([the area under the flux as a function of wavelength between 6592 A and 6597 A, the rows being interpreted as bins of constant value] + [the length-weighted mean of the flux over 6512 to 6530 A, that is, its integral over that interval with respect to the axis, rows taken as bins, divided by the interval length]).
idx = 3.3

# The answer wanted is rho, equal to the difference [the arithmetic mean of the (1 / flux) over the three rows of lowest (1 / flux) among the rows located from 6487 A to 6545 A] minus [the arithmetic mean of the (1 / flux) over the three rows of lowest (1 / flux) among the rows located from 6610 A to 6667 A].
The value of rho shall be 0.016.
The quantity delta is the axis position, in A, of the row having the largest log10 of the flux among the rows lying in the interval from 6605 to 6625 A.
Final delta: 6618.5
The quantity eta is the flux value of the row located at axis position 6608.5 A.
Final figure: 4.429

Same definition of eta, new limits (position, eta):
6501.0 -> 4.331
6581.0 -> 4.656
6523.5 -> 4.239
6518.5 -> 4.492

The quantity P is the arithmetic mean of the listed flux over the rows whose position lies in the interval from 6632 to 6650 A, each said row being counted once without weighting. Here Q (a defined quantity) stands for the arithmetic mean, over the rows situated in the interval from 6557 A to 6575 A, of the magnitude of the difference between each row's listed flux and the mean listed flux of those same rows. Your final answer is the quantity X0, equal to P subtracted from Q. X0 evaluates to -4.14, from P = 4.3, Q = 0.13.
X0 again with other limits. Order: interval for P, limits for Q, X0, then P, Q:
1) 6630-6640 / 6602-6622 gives -4.14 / 4.2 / 0.08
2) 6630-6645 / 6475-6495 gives -4.11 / 4.3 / 0.14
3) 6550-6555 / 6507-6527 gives -3.94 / 4.0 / 0.08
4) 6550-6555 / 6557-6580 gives -3.82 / 4.0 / 0.20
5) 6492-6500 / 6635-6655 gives -4.00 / 4.1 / 0.08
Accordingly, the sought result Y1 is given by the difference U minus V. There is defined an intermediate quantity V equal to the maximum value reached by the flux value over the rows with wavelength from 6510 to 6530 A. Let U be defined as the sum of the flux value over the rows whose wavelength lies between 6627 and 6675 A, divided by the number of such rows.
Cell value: -0.20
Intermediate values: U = 4.36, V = 4.556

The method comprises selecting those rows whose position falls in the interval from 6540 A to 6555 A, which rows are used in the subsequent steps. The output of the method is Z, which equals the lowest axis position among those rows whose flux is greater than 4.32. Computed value 6541.0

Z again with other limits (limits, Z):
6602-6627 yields 6603.5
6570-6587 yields 6576.0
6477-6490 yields 6478.5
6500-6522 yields 6501.0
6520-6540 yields 6521.0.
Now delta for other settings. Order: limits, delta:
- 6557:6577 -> 6576.0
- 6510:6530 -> 6526.0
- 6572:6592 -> 6581.0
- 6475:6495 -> 6476.0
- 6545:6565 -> 6546.0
